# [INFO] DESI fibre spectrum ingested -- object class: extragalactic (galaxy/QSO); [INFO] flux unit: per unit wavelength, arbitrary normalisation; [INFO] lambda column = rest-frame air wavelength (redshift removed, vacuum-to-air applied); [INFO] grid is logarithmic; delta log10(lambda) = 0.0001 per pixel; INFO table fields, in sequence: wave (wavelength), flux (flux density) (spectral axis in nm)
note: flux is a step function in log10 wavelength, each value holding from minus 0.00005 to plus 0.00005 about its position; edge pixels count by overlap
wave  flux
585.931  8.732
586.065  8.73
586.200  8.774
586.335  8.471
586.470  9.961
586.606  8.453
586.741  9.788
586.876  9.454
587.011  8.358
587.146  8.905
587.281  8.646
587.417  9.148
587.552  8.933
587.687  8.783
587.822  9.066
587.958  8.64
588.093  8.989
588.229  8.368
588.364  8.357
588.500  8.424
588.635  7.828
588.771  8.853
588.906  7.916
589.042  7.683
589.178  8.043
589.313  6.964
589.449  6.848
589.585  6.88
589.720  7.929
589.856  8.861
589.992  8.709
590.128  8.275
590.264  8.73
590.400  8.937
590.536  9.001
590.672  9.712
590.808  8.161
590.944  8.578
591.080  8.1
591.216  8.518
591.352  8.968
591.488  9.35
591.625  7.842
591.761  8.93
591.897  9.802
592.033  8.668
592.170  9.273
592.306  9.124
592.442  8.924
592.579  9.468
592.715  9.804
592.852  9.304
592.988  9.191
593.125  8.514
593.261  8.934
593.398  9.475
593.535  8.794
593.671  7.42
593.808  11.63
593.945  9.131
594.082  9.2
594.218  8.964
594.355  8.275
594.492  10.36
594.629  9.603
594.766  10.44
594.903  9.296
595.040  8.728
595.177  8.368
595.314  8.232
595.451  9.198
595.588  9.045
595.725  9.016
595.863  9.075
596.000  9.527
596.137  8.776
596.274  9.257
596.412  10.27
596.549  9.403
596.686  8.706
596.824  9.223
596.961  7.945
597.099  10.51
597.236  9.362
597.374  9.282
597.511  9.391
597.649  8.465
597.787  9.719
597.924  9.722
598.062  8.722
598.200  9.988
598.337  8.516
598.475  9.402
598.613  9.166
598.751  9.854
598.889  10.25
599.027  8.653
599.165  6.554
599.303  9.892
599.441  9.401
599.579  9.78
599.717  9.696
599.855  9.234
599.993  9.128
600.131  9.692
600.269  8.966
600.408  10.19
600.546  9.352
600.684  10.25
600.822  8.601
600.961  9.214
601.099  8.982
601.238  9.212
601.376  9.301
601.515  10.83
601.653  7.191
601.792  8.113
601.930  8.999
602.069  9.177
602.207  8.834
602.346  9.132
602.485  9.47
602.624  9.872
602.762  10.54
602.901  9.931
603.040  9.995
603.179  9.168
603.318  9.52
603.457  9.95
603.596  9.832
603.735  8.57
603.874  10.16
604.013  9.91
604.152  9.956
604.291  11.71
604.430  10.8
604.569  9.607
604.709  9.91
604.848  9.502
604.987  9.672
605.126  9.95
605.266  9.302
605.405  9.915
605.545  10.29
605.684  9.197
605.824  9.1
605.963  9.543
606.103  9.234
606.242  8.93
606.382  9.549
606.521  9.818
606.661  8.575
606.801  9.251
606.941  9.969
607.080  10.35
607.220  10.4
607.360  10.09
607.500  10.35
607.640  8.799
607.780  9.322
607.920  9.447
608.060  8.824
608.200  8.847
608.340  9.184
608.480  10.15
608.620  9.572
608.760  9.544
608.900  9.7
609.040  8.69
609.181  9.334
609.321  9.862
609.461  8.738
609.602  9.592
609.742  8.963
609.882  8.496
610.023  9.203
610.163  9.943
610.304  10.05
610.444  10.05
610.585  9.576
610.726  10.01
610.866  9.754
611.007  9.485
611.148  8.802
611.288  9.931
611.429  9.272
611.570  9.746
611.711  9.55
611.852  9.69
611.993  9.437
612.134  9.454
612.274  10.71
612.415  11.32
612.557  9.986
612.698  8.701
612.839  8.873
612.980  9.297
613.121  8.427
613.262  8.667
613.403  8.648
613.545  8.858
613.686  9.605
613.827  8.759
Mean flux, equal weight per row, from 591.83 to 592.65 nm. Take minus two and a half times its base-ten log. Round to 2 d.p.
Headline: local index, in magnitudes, -2.41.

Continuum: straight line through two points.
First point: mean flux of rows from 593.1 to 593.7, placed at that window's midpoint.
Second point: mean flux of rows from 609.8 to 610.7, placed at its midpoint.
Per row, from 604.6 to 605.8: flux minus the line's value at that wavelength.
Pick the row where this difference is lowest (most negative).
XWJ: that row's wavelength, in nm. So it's 605.684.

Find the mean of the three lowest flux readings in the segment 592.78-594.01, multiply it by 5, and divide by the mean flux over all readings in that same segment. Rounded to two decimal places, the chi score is 4.50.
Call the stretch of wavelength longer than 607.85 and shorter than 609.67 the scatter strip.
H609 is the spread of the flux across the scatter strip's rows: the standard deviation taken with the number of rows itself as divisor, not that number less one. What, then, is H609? 0.443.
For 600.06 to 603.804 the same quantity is 0.747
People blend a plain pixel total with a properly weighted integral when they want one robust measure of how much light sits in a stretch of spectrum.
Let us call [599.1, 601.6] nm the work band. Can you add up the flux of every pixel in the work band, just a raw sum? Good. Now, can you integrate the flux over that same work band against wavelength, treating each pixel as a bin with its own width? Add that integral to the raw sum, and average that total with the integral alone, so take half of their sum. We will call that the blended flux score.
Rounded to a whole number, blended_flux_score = 107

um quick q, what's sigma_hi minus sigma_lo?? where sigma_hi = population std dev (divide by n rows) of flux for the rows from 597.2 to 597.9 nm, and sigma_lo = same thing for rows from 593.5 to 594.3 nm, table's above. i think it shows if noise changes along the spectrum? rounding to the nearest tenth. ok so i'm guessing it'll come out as -0.8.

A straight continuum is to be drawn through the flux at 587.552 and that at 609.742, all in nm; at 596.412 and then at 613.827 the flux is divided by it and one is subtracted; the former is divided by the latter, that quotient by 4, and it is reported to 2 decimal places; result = -1.59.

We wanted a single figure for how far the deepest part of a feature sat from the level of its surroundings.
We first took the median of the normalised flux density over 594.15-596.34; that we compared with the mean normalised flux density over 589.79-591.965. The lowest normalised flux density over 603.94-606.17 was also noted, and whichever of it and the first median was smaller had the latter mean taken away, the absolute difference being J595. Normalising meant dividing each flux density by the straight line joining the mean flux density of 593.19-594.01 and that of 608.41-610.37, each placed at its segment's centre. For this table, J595 0.02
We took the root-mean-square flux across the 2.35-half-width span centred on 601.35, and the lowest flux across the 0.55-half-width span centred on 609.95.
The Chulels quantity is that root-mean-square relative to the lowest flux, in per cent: 110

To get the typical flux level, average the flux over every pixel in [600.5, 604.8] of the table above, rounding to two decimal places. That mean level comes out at 9.55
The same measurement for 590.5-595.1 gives 9.10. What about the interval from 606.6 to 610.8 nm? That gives 9.50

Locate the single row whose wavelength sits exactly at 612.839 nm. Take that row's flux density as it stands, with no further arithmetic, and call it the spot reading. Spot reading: 8.873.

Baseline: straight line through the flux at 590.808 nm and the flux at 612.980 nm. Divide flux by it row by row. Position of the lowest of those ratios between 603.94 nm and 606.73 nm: 606.661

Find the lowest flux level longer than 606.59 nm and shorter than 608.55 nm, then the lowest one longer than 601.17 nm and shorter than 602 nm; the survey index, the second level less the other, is -1.4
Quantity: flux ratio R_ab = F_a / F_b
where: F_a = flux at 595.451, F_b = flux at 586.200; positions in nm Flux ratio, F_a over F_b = 1.05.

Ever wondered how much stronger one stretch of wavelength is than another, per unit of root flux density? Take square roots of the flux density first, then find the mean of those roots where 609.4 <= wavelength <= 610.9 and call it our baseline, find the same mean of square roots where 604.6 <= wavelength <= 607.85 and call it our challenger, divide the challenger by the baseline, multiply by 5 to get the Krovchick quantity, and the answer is 5.03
